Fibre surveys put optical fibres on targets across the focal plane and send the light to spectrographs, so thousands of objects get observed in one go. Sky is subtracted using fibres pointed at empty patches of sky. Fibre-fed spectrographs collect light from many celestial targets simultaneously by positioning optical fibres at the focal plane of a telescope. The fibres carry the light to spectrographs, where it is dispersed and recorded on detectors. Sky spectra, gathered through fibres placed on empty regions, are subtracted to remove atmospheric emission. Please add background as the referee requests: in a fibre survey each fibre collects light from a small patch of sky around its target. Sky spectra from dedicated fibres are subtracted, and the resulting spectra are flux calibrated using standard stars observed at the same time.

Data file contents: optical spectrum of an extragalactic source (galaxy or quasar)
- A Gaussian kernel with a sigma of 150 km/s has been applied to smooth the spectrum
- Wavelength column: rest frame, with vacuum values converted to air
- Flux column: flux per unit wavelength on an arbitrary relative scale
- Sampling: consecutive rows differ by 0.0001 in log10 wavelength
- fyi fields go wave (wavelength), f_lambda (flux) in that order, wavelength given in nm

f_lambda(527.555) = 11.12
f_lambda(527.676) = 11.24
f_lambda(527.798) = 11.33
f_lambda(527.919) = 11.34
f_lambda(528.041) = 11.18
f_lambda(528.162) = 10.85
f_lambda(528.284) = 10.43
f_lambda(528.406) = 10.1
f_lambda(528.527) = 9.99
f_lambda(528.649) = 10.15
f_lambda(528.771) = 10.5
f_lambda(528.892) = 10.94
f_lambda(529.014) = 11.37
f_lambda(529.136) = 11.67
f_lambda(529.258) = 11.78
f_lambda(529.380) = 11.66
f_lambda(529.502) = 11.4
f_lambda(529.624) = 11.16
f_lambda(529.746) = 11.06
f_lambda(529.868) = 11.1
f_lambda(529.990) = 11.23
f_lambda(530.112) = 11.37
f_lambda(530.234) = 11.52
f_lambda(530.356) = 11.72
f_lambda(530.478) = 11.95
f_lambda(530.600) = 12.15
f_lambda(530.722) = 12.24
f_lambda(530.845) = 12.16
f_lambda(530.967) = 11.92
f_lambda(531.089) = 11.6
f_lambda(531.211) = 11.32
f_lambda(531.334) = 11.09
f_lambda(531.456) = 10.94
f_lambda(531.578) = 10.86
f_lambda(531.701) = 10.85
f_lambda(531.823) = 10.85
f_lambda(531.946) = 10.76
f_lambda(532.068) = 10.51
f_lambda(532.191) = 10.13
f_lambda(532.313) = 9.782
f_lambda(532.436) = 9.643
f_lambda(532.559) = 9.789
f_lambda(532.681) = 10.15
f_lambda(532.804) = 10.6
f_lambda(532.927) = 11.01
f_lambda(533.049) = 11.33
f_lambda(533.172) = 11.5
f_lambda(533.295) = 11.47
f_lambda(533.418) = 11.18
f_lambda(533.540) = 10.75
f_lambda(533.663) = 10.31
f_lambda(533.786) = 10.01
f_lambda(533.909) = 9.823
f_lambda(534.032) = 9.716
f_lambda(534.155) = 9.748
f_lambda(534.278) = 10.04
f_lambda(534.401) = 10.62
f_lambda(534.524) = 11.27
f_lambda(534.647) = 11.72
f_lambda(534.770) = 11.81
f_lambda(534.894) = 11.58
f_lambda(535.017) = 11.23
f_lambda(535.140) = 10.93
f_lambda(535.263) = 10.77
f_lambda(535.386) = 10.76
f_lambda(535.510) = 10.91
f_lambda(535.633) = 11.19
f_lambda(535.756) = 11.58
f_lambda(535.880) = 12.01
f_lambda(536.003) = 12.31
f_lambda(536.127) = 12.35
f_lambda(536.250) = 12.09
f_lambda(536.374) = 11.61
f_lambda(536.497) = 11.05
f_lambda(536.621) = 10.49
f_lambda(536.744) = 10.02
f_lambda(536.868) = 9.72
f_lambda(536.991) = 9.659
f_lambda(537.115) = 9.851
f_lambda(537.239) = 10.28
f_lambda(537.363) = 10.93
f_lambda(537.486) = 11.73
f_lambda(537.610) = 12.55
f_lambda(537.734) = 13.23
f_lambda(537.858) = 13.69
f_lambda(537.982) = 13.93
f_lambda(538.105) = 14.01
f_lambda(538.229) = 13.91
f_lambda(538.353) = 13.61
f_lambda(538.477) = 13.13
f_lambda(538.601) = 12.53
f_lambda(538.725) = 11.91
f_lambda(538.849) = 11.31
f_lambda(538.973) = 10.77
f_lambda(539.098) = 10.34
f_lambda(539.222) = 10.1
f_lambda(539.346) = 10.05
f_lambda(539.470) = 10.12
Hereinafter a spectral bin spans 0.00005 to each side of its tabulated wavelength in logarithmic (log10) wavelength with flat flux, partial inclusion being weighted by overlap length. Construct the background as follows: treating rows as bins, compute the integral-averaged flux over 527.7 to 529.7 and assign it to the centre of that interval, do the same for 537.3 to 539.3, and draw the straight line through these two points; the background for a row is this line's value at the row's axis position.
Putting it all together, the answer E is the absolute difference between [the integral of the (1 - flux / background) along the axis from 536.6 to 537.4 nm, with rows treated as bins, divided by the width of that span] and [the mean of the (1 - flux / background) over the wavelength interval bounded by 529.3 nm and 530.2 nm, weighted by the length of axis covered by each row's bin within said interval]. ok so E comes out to 0.18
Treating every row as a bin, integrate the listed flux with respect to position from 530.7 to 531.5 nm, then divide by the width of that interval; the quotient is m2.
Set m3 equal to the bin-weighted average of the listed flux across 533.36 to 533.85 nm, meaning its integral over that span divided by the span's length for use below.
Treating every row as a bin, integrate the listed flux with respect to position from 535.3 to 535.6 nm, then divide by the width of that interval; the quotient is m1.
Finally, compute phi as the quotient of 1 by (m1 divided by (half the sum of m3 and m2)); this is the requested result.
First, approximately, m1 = 10.9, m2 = 11.6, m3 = 10.6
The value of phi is 1.02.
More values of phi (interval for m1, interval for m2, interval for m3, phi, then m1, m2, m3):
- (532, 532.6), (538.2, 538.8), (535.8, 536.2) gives 1.26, 10.0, 12.9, 12.2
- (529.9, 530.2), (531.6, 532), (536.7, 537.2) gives 0.91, 11.3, 10.8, 9.8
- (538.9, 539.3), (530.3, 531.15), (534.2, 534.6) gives 1.09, 10.4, 12.0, 10.7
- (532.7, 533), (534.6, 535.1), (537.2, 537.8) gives 1.09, 10.7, 11.5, 11.8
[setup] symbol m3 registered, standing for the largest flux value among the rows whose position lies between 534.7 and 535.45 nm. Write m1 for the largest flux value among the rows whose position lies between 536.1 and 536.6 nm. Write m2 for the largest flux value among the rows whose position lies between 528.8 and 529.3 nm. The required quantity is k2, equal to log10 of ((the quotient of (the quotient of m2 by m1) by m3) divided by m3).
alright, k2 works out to -2.17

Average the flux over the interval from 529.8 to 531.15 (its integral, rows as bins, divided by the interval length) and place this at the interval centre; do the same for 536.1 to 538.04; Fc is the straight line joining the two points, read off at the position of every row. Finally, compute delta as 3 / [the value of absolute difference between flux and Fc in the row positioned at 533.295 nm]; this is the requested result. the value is 23.4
